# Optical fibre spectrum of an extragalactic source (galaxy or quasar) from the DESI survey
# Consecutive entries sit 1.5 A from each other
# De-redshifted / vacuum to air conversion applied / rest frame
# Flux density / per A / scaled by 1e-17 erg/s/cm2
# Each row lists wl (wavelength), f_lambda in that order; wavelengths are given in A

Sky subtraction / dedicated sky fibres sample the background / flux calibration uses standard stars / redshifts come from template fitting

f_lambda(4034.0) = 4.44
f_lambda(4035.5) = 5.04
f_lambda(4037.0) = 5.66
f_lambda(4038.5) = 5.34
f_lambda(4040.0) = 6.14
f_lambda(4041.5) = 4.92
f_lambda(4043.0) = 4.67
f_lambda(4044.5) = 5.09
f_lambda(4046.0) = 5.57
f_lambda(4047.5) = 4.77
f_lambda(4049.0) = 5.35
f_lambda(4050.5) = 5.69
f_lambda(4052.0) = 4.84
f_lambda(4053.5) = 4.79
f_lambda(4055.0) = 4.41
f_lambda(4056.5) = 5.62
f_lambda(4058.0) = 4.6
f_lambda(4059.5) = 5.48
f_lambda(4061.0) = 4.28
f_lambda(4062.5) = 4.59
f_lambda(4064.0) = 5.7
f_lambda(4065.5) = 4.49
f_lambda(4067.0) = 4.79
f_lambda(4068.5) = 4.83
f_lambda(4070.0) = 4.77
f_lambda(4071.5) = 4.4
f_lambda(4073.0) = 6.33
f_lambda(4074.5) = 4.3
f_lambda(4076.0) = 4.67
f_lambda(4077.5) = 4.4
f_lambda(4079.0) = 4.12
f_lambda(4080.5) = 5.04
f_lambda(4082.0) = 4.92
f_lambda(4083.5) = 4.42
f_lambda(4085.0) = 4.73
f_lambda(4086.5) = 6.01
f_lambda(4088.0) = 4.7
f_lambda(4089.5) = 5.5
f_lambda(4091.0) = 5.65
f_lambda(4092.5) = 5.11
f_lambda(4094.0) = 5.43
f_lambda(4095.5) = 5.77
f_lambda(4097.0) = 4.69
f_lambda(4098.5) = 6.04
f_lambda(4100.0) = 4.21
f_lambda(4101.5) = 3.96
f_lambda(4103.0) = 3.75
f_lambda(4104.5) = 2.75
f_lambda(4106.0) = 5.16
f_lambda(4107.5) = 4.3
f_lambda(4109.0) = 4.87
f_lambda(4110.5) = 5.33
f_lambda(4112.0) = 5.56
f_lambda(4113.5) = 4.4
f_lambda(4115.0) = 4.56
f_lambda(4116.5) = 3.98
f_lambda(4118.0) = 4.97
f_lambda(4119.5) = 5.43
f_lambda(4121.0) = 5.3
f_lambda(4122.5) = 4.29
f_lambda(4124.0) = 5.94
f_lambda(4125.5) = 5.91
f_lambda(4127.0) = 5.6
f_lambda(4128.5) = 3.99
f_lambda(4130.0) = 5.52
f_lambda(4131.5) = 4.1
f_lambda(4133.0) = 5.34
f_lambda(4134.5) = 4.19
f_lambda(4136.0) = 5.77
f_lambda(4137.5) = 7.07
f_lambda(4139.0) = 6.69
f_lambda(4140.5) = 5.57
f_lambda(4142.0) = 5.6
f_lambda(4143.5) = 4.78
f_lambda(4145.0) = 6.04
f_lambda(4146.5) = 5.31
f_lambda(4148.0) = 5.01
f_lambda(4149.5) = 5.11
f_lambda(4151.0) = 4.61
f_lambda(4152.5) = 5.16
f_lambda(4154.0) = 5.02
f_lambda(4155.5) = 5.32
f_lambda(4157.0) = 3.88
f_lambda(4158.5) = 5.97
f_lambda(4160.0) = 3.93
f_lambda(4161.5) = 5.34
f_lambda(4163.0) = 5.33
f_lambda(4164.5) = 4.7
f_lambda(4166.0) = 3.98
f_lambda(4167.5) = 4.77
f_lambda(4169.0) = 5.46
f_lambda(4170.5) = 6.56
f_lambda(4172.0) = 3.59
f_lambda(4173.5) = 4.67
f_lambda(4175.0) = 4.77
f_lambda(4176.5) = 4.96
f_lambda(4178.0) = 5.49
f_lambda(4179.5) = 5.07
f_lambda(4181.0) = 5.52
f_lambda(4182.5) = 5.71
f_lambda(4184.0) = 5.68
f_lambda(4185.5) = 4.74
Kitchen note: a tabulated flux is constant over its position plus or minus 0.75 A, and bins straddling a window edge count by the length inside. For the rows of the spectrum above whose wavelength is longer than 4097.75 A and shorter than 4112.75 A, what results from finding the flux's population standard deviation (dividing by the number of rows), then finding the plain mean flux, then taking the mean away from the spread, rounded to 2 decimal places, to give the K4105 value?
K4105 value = -3.66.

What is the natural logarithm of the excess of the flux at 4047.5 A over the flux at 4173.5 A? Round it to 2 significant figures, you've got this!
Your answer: -2.3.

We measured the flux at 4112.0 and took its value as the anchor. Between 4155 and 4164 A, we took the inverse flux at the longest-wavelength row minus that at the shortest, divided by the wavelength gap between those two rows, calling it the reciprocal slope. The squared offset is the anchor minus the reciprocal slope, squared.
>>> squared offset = 30.9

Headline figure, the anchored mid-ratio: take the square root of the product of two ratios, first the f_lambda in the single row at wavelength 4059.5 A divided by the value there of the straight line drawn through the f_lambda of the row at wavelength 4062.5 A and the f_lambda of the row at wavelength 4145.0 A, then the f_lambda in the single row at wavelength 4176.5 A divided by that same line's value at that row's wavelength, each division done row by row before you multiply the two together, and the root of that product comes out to 0.95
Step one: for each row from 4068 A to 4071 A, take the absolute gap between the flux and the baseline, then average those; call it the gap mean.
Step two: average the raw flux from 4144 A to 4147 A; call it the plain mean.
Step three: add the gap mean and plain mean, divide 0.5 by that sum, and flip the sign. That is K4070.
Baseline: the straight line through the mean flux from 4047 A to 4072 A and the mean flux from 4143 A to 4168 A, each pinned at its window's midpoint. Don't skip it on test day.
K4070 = -0.086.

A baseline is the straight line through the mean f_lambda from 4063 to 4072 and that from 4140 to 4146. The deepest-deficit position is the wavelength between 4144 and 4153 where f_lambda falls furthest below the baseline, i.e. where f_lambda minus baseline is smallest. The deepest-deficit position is 4151.0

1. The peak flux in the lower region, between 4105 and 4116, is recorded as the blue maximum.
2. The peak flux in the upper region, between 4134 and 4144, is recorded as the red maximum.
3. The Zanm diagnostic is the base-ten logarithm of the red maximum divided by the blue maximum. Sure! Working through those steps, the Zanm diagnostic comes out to 0.10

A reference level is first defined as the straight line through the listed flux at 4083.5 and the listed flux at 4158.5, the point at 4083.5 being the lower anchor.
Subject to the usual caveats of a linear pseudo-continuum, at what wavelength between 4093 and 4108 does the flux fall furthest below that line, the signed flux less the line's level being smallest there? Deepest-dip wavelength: 4104.5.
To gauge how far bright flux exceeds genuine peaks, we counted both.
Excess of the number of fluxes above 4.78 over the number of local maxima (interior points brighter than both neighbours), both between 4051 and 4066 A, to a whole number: 2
